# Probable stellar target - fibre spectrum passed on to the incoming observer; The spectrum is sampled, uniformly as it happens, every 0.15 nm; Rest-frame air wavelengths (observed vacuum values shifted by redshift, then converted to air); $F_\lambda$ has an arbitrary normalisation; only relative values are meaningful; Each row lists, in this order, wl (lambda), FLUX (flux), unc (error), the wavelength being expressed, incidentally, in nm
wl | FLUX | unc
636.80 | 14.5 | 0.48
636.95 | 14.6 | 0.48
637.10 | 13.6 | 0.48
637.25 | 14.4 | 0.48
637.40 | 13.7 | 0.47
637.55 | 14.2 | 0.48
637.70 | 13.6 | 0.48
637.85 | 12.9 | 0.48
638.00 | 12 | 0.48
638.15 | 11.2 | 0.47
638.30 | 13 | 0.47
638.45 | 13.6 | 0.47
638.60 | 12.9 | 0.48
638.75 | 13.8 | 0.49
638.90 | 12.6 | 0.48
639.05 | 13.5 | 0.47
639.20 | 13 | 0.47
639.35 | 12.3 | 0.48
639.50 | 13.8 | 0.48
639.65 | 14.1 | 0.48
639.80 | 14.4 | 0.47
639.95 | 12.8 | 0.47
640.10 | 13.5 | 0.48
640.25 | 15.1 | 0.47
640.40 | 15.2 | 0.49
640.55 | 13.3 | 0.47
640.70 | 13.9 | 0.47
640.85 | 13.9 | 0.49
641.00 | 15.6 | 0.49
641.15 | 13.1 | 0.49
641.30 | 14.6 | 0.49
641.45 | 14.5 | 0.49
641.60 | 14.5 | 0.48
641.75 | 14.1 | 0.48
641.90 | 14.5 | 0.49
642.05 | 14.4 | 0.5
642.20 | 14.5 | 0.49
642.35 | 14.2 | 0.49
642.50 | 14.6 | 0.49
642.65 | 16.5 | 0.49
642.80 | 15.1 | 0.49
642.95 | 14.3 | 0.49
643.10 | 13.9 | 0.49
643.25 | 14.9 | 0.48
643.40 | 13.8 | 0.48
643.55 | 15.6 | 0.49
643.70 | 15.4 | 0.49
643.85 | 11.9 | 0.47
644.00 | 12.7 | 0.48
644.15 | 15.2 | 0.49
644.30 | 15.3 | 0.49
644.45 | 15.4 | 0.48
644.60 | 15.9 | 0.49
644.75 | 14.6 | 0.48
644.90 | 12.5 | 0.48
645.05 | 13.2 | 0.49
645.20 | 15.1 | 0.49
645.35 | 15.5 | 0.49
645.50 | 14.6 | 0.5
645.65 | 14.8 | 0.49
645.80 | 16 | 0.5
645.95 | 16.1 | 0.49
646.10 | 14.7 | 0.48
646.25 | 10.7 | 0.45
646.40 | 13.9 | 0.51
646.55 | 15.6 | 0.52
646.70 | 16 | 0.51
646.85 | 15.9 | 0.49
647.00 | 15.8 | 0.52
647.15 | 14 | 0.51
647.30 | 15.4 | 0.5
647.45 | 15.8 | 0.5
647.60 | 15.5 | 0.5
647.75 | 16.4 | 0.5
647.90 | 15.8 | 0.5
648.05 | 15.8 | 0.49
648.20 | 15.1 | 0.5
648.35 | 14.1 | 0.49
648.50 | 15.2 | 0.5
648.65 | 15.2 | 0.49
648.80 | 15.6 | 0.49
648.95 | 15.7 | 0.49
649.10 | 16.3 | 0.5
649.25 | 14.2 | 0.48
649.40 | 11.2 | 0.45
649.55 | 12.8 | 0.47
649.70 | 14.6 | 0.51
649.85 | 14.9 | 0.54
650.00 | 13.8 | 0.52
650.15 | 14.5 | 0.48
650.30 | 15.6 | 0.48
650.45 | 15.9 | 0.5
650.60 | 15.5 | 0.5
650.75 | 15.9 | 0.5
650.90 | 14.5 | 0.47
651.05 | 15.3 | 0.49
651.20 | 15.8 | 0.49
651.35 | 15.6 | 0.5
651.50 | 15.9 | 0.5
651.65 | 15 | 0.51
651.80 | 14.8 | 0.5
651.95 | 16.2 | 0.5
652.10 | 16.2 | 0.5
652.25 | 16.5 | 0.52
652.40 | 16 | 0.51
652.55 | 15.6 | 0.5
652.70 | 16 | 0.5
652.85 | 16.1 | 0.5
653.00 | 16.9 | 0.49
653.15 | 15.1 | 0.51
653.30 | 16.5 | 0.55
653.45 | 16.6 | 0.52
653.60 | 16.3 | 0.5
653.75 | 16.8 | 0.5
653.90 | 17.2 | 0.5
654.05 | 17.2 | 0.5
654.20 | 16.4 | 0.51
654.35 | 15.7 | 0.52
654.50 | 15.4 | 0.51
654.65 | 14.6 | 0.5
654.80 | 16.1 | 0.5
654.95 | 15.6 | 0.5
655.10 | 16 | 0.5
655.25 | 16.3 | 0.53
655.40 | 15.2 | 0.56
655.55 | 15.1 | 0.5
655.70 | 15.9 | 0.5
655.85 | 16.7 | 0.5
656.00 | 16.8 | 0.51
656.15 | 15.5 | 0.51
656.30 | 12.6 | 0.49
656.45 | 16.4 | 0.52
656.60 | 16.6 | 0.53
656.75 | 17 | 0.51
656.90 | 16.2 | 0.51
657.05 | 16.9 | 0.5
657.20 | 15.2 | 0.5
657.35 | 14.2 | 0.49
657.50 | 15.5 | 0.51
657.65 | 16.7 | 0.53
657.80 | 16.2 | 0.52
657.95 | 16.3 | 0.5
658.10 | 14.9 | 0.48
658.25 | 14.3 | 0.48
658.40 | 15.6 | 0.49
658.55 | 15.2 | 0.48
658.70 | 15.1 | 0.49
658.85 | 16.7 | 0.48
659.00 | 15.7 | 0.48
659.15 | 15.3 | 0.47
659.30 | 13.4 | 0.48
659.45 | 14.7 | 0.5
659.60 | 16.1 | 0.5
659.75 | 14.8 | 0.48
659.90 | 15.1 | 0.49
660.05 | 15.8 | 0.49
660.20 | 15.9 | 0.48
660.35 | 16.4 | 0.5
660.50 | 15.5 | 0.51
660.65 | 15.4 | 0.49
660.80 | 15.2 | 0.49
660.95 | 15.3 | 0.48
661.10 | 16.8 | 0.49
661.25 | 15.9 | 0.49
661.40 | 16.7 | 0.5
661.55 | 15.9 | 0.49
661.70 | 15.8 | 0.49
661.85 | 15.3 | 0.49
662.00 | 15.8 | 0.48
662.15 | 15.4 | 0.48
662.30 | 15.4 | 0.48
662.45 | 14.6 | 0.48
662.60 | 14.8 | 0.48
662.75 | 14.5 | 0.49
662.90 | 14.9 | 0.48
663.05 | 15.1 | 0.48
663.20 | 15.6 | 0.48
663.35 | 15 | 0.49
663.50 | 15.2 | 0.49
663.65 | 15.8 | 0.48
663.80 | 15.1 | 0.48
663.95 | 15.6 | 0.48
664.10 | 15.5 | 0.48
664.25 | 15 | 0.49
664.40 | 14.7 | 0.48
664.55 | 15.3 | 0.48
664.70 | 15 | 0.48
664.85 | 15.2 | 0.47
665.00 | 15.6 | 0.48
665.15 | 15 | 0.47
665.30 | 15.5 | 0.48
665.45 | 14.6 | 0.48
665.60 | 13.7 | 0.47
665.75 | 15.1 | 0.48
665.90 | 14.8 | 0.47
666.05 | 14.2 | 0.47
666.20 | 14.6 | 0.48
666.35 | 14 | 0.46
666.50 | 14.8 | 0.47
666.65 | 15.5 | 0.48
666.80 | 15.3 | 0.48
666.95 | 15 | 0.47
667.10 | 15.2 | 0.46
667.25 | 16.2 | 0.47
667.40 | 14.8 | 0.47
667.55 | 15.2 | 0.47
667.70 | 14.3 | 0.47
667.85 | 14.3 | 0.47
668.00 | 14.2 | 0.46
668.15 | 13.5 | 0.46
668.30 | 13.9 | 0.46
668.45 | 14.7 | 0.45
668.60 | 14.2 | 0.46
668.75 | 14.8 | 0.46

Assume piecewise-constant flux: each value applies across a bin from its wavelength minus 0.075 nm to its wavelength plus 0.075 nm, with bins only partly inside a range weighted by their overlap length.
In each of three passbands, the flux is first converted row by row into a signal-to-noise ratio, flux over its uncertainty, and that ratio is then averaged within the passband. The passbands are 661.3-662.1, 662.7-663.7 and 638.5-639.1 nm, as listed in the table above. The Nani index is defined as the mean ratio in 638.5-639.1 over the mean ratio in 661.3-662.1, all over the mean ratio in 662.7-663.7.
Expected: 0.0271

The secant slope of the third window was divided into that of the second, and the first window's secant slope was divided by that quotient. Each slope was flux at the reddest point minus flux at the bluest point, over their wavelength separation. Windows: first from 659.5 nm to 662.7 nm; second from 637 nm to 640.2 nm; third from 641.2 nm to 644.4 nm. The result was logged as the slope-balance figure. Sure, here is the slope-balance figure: 3.03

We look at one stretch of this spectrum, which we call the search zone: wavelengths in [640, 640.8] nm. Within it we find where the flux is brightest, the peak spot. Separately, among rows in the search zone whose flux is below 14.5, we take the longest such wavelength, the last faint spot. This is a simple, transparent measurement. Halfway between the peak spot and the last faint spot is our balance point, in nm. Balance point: 640.55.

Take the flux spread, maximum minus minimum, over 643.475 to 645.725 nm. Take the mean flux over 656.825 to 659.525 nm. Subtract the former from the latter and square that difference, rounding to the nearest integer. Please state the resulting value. 131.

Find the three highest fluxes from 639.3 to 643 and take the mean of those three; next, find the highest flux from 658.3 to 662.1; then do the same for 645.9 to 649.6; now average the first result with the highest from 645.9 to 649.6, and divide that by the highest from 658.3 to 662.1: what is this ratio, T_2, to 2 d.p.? 0.96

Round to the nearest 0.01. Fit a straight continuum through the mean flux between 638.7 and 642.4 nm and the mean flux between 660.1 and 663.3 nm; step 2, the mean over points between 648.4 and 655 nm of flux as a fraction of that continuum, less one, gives 0.05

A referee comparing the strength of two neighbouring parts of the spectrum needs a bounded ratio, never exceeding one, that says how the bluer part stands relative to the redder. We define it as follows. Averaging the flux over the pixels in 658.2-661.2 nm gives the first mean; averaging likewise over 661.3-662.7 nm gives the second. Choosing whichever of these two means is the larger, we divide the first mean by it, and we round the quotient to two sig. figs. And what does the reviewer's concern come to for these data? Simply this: 0.99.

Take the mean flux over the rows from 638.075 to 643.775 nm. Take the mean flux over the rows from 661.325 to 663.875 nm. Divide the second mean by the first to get 1.09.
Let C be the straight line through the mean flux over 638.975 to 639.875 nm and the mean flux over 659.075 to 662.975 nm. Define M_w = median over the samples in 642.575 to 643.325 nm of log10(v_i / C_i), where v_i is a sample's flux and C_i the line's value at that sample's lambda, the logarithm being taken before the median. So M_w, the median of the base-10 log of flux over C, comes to 0.032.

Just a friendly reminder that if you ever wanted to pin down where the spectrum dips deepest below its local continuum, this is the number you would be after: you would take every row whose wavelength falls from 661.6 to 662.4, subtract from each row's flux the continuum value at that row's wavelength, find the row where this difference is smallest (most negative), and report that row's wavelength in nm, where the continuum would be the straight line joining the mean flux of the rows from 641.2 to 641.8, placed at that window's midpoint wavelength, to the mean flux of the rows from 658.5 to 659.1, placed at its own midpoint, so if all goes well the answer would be 661.85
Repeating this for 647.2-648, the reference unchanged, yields 647.30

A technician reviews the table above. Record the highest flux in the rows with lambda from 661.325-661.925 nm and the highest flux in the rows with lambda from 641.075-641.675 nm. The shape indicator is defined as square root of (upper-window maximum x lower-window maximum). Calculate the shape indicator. 15.6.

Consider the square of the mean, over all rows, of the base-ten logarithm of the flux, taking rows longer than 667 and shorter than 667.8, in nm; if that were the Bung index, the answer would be 1.39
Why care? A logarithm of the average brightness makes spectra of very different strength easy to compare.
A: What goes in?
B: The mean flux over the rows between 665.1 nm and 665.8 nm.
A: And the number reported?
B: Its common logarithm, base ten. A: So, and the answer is 1.17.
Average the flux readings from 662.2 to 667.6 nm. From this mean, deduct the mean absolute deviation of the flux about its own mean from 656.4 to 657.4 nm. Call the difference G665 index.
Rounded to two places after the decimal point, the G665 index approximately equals 14.26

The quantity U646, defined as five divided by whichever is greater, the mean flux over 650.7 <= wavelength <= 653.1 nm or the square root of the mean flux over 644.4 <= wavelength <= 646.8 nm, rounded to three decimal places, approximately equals 0.317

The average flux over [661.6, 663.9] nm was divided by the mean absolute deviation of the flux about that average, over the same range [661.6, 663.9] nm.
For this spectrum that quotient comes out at 45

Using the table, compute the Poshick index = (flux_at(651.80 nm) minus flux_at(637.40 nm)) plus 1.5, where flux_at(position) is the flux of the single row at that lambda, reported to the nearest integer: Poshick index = 3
